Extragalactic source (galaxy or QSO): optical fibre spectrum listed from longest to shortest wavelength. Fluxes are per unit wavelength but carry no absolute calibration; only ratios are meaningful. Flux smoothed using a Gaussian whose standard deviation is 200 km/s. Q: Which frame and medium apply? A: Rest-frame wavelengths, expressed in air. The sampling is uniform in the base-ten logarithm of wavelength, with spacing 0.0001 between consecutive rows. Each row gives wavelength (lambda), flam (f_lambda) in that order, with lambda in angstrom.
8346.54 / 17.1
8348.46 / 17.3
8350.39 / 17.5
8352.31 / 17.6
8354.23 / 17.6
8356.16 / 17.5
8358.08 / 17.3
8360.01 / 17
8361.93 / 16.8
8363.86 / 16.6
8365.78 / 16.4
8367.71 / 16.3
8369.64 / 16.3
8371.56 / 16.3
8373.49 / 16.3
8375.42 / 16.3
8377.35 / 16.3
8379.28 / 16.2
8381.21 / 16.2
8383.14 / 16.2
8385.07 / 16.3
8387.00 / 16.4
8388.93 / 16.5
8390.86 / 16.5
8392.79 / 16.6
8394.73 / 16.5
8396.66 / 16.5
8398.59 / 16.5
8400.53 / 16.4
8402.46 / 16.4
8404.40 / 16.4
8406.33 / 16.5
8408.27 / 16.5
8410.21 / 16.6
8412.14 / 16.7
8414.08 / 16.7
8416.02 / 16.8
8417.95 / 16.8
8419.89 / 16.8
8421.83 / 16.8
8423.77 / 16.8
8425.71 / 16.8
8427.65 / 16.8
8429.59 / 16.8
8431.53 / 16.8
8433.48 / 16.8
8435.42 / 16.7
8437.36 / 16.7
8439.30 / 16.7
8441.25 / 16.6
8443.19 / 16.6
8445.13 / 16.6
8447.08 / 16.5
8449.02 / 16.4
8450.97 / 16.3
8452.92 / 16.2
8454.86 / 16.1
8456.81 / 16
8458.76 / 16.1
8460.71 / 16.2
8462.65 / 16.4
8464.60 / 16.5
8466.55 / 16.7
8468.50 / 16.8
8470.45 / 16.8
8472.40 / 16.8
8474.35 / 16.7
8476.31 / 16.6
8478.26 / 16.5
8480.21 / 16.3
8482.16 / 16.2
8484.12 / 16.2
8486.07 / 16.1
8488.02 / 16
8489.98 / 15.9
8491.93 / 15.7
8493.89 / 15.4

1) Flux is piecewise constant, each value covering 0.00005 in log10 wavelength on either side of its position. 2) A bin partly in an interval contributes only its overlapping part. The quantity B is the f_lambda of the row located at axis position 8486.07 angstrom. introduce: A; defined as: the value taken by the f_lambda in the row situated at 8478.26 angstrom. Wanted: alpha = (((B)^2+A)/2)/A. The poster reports 8.4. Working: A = 16.5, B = 16.1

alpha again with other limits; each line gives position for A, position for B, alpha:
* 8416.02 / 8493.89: 7.6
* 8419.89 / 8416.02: 8.9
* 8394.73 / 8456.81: 8.3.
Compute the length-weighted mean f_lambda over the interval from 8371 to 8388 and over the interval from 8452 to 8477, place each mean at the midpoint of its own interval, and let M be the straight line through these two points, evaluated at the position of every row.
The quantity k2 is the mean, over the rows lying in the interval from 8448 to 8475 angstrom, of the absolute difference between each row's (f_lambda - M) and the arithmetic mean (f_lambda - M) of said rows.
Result 0.23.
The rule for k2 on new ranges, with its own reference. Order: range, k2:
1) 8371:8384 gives 0.06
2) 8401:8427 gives 0.13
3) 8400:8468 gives 0.21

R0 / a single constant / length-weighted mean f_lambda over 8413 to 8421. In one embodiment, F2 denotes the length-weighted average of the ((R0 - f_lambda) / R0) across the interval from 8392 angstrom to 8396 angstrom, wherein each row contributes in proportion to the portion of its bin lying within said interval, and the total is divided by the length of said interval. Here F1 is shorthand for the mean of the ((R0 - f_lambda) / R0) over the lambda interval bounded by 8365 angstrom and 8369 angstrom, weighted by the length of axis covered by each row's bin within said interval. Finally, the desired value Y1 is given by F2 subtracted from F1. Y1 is 0.012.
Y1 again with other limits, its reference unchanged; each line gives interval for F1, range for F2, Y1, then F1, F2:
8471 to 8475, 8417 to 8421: 0.002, 0.001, -0.001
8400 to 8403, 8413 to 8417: 0.021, 0.022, 0.002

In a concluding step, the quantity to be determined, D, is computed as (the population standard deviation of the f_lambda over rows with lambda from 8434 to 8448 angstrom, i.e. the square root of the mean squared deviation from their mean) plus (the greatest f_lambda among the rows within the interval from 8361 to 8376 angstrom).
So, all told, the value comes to 16.9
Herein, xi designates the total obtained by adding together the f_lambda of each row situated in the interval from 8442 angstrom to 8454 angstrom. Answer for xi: 99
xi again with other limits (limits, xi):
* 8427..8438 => 101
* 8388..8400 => 99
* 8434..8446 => 100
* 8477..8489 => 97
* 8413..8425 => 101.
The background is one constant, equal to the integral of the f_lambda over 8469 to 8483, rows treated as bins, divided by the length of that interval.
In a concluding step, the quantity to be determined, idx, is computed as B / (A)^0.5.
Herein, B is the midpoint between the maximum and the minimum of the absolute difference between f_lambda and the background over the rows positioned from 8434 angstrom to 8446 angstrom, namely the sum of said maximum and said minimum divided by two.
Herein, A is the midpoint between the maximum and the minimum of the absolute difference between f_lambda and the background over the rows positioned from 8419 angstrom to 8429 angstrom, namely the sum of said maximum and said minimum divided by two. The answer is 0.2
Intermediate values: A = 0.23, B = 0.08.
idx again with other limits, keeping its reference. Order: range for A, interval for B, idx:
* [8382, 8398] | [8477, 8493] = 1.0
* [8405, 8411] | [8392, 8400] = 0.2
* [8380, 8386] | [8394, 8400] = 0.1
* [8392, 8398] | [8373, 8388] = 1.2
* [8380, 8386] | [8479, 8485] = 0.6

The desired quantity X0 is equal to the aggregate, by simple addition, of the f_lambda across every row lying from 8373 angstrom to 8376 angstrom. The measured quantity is 32.6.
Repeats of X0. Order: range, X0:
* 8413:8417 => 33.5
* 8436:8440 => 33.4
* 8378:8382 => 32.4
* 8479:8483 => 32.5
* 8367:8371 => 32.6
